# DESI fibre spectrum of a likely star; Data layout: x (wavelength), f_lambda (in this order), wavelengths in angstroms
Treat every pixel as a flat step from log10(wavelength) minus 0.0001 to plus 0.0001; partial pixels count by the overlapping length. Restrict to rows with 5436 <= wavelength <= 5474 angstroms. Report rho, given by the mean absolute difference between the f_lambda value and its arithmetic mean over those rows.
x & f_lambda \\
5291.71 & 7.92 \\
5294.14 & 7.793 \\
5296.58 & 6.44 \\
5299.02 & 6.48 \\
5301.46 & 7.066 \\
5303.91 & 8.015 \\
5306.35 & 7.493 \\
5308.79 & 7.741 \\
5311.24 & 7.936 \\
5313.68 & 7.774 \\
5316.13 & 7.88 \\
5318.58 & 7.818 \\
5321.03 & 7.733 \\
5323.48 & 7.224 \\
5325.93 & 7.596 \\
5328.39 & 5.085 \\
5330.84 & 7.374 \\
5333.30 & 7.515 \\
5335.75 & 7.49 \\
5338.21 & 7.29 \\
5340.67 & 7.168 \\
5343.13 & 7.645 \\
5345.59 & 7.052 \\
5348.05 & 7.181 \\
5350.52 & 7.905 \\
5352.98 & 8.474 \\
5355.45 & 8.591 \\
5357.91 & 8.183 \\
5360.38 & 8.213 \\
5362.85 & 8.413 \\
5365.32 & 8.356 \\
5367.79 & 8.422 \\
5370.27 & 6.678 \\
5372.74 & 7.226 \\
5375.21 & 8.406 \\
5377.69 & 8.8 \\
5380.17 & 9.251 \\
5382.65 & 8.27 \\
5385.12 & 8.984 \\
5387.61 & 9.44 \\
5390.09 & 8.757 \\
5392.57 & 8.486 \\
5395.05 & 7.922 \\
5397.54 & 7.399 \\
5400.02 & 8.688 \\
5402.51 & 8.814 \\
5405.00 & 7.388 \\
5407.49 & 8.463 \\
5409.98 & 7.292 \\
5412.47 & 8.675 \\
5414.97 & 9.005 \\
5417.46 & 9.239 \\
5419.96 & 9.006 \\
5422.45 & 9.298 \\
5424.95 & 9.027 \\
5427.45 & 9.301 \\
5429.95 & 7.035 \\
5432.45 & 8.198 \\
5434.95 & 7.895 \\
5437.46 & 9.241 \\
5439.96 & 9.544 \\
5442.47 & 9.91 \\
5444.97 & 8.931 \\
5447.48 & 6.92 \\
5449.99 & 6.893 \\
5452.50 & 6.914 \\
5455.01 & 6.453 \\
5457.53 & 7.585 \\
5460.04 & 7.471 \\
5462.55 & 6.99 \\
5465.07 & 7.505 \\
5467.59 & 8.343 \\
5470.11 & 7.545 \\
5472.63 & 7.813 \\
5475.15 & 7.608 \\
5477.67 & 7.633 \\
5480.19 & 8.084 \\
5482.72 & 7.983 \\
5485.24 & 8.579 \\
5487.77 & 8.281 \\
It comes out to 0.88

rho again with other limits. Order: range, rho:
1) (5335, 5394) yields 0.61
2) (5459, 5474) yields 0.31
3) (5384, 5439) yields 0.60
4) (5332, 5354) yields 0.32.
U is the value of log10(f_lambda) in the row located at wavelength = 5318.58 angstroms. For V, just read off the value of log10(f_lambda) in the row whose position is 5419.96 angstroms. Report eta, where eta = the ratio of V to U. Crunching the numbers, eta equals 1.07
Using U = 0.893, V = 0.95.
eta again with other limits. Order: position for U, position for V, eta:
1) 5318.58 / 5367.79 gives 1.04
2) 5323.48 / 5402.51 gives 1.10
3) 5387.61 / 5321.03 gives 0.91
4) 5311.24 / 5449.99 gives 0.93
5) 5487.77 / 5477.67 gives 0.96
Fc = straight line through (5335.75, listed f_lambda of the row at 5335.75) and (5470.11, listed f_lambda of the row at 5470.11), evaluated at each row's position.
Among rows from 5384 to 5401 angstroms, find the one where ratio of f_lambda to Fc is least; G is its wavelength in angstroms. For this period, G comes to 5397.54 angstroms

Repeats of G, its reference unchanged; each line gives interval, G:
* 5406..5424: 5409.98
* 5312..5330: 5328.39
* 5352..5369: 5357.91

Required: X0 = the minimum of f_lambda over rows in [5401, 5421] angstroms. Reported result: 7.292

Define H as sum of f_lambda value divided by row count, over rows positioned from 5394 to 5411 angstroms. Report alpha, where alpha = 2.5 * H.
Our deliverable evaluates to 20.0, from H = 8.0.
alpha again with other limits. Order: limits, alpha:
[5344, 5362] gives 19.9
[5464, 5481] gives 19.5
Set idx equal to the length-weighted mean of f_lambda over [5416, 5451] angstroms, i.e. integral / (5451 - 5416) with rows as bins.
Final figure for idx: 8.62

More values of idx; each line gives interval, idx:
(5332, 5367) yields 7.83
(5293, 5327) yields 7.50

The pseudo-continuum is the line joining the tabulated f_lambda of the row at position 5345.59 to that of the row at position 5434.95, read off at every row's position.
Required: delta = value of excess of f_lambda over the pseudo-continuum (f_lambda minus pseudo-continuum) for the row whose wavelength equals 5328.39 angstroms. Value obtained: -1.8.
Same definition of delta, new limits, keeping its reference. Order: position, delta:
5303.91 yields 1.4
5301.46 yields 0.4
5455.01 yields -1.6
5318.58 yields 1.0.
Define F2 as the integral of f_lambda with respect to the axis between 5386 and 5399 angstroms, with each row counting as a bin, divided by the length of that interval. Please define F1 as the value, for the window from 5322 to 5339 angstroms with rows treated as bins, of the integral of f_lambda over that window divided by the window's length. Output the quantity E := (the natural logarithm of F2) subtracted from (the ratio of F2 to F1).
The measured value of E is -0.94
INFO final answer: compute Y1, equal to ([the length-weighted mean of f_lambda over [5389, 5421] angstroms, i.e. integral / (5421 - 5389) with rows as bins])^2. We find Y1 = 70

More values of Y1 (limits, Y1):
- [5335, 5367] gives 62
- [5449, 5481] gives 55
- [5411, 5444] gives 79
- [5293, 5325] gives 56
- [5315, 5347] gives 53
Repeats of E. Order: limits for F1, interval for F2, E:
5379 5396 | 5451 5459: -1.15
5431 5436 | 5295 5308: -1.08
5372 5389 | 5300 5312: -1.15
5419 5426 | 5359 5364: -1.21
